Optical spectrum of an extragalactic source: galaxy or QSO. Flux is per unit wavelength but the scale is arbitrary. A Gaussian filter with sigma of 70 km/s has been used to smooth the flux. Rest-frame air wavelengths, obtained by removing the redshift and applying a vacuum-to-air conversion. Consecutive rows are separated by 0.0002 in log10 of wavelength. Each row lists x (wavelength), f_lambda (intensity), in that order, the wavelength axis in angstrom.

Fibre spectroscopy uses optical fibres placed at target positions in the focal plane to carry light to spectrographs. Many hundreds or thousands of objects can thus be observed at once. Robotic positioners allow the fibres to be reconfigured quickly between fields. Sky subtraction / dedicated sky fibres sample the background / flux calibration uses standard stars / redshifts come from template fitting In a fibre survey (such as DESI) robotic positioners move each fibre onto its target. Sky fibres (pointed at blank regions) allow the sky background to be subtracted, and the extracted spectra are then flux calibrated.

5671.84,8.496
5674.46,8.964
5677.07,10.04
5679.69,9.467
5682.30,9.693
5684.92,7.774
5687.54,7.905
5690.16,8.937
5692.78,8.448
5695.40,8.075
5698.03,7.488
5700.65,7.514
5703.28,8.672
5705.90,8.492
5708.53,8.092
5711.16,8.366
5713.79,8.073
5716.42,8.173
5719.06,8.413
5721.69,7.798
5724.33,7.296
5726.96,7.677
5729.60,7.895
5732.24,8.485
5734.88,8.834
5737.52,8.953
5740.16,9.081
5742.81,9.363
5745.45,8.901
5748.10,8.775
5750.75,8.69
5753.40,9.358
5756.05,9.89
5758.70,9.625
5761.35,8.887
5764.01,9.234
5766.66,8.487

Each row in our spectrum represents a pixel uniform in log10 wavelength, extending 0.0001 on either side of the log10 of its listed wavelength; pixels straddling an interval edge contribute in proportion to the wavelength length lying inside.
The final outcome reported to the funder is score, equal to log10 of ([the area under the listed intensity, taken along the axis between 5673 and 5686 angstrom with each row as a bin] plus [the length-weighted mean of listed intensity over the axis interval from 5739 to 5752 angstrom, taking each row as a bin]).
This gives 2.11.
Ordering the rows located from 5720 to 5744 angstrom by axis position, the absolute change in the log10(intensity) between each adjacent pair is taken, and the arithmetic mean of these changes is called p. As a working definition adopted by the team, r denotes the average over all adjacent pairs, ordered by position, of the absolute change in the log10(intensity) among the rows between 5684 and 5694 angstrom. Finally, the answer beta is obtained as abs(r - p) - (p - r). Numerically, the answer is 0.022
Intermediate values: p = 0.017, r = 0.0283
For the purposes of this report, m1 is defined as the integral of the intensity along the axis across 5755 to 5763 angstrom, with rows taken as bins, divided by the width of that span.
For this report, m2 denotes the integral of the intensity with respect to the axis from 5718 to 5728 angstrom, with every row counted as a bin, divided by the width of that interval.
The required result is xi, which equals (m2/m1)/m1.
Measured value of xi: 0.087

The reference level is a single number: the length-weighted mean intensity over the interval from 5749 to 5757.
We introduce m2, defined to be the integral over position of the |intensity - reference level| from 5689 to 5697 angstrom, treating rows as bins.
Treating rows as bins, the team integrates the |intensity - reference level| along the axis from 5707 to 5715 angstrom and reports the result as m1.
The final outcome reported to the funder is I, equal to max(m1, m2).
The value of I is 9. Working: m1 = 9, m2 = 6.5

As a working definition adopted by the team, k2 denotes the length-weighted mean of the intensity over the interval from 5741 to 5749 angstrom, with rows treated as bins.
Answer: 9.0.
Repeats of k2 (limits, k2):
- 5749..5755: 9.0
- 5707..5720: 8.2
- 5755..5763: 9.4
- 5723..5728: 7.5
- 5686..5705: 8.2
